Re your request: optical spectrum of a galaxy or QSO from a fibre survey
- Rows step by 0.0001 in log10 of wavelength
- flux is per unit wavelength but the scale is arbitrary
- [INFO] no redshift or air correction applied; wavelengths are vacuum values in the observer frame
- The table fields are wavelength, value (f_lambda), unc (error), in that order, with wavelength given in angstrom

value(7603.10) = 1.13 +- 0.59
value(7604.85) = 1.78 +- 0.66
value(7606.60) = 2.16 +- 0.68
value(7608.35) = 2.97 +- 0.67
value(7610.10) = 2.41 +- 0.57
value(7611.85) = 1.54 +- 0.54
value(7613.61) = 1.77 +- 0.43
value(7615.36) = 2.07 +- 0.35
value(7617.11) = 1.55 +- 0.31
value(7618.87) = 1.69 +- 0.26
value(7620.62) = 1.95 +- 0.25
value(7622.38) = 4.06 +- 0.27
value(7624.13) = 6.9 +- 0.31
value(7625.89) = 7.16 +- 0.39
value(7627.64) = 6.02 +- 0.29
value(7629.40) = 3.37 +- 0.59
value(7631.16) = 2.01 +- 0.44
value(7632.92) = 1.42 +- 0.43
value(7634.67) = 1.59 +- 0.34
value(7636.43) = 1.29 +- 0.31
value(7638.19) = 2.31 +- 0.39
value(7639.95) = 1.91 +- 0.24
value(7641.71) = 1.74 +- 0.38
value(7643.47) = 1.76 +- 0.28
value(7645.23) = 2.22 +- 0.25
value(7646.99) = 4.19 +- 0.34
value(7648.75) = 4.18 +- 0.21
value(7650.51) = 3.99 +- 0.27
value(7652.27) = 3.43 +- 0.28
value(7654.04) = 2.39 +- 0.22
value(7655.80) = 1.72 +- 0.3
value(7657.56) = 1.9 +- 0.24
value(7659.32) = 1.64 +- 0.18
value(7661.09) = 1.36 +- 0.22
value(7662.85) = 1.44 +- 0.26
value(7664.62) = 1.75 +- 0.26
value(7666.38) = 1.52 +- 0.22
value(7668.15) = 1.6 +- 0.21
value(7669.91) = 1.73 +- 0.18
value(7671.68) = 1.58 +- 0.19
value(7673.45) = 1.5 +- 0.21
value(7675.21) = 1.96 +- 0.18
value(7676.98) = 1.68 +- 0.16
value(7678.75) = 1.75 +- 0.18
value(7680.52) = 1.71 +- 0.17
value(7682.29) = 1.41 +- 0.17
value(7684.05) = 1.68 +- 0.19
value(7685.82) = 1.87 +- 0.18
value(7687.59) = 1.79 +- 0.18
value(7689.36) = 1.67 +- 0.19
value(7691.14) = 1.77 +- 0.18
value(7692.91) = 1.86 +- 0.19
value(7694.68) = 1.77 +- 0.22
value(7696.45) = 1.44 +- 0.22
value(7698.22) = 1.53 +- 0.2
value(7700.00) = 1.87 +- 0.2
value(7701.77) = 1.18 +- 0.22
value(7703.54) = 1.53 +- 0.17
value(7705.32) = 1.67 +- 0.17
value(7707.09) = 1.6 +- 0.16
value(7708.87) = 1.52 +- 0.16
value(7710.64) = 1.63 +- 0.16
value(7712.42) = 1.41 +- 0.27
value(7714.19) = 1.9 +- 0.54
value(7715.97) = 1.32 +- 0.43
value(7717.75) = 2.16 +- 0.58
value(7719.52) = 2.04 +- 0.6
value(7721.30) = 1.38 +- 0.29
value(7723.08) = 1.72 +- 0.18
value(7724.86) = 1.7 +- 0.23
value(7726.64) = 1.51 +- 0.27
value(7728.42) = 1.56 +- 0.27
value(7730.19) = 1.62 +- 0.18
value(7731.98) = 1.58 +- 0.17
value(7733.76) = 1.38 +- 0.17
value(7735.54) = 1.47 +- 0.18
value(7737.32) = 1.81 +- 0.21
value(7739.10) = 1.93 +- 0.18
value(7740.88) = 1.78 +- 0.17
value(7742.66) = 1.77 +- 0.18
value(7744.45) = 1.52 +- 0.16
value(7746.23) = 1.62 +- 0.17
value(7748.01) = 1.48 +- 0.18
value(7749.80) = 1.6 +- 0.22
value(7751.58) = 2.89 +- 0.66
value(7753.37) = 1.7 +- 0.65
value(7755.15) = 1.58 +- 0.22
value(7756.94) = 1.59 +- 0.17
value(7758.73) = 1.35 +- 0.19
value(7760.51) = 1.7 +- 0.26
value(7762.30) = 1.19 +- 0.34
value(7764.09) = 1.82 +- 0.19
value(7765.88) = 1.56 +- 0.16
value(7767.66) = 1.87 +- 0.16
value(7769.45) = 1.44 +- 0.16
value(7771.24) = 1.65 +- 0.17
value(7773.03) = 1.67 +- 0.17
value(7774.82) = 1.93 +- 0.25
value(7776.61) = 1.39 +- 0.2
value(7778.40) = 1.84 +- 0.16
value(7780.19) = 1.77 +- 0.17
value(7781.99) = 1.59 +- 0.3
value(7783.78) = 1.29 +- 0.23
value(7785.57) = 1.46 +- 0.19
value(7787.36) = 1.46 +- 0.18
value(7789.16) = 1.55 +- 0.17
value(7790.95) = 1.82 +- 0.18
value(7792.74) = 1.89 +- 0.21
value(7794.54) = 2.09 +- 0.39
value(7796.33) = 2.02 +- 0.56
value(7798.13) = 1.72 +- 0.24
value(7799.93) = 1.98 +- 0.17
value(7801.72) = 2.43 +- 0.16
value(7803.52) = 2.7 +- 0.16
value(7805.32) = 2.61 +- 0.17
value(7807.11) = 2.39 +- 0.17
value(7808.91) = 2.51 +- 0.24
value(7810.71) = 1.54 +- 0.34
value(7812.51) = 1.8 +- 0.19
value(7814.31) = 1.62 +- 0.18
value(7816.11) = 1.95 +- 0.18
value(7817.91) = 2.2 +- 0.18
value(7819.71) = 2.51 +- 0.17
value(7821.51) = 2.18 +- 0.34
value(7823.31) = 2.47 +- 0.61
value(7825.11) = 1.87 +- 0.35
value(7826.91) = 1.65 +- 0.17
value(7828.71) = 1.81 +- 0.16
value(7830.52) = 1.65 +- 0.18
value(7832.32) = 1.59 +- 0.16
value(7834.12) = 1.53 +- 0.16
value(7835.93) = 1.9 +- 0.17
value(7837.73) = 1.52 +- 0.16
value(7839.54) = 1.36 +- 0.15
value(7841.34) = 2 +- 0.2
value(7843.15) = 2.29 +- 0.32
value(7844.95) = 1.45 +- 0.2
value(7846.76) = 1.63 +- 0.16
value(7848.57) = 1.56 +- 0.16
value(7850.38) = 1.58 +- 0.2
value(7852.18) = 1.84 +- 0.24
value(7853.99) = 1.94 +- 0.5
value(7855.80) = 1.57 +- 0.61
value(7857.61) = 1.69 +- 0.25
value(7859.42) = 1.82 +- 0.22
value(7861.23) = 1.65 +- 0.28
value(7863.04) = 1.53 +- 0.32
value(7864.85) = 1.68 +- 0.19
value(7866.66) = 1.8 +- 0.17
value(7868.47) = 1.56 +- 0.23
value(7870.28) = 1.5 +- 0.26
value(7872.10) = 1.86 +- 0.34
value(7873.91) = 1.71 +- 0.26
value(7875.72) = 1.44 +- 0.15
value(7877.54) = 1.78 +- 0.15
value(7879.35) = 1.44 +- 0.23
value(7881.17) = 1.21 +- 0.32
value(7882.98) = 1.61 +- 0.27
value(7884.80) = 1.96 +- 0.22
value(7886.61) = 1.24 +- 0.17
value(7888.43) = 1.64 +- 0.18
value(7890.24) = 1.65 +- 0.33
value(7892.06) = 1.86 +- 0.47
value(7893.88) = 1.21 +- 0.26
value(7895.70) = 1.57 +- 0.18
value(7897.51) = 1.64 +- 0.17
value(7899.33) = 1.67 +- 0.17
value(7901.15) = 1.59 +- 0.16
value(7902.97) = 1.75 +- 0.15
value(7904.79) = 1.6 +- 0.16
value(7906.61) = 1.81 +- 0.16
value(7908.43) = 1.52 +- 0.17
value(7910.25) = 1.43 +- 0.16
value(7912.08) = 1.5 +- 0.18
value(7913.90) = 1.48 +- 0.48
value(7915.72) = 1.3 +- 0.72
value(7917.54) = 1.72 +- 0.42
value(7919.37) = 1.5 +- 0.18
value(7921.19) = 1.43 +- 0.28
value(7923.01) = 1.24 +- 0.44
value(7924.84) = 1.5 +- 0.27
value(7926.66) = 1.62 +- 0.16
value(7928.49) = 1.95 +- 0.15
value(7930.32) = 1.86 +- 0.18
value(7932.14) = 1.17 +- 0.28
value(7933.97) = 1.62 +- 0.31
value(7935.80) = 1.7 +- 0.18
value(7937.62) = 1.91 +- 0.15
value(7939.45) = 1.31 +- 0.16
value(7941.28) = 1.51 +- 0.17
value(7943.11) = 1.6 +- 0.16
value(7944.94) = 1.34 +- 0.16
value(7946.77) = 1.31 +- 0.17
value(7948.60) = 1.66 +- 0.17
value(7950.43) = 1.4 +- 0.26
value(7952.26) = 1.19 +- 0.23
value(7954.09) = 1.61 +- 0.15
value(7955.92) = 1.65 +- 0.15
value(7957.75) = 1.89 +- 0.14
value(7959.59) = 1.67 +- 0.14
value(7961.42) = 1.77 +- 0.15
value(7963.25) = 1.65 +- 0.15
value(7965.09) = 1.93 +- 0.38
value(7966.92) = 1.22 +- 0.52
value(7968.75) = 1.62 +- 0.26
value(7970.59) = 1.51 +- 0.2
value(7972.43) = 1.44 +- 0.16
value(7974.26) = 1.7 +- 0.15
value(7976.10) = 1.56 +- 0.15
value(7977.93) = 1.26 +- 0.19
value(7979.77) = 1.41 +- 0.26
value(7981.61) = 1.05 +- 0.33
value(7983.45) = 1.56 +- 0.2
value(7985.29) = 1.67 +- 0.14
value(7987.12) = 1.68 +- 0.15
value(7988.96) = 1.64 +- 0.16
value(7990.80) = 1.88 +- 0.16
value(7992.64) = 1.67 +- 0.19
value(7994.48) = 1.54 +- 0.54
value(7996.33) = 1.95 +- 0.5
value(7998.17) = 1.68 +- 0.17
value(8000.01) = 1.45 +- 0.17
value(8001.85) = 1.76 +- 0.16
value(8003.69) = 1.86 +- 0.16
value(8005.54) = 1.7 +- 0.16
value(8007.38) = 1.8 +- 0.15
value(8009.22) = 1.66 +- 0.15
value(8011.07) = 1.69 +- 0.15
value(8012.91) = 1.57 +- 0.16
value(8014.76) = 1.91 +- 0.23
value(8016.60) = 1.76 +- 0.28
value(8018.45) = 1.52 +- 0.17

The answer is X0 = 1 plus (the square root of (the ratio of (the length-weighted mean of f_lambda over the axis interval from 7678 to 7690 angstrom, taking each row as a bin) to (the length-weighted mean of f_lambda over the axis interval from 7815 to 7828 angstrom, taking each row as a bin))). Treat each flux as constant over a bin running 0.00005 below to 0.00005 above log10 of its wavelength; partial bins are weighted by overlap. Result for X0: 1.90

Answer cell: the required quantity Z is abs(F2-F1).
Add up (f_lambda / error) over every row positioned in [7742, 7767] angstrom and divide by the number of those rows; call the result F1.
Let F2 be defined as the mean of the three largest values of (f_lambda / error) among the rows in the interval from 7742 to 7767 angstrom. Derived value 2.3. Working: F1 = 7.5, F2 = 9.7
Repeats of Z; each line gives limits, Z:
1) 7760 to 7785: 2.8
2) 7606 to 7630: 11.4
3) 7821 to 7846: 2.3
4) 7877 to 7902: 3.0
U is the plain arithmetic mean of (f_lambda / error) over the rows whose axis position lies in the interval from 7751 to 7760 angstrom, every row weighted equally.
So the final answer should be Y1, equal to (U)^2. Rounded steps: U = 6.1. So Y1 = 38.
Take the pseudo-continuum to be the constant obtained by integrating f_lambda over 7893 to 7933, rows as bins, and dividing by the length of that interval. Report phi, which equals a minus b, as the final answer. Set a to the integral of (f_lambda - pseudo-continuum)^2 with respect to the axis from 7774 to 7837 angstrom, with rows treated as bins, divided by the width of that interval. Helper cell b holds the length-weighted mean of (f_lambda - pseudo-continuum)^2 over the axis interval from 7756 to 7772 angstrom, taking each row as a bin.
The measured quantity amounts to 0.22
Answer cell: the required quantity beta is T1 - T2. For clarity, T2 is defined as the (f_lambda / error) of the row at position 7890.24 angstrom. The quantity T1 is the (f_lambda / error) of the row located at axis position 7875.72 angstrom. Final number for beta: 4.6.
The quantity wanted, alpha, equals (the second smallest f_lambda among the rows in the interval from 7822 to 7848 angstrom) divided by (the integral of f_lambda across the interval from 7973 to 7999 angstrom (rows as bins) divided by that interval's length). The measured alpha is 0.914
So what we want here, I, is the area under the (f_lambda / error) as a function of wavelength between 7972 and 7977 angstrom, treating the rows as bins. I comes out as 52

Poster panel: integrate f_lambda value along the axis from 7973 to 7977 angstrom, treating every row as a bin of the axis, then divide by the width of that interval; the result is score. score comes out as 1.61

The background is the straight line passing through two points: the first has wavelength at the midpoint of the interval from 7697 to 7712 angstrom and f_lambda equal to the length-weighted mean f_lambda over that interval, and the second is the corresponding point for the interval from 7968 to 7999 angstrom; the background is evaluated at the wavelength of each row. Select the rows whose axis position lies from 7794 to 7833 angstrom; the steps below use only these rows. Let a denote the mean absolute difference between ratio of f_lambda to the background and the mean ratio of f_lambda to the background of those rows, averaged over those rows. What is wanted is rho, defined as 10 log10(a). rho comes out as -7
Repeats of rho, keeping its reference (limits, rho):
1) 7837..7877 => -10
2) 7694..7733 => -10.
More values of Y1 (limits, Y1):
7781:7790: 51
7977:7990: 65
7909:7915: 46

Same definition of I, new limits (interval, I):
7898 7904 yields 62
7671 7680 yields 84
